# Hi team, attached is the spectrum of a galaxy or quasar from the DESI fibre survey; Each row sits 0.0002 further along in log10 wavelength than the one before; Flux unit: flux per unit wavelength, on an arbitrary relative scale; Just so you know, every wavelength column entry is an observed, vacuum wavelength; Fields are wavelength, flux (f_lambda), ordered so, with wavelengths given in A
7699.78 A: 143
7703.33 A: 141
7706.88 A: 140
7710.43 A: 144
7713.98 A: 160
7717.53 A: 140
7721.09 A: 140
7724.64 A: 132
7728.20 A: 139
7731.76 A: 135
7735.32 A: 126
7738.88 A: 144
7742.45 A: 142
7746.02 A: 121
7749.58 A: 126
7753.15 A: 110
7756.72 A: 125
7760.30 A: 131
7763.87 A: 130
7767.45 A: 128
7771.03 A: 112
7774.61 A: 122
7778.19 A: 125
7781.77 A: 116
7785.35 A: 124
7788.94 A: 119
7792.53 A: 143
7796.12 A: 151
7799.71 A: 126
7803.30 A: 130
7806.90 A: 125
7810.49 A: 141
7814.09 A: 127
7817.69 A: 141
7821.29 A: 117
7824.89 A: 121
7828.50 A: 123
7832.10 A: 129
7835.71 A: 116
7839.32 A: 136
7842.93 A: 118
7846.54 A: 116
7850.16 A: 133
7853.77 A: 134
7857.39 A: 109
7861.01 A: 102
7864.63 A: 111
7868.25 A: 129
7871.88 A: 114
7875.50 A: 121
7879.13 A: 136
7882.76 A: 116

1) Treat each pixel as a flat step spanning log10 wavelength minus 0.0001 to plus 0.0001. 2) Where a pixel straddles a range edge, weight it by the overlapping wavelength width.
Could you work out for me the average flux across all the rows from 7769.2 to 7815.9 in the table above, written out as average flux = 128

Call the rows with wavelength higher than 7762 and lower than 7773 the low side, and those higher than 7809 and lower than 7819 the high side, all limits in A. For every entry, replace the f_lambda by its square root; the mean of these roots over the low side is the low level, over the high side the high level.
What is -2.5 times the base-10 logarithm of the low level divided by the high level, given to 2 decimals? 0.05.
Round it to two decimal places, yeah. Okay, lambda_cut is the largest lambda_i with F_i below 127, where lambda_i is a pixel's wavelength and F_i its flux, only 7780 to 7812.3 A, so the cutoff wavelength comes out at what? 7806.90 A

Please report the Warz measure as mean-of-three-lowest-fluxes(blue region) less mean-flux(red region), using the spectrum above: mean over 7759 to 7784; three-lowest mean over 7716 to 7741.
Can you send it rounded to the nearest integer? 8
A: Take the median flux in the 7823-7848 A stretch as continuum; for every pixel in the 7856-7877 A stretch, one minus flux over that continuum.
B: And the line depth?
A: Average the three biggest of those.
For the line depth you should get 0.11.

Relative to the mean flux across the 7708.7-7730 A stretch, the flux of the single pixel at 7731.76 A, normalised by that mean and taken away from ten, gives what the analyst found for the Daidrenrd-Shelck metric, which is 9.05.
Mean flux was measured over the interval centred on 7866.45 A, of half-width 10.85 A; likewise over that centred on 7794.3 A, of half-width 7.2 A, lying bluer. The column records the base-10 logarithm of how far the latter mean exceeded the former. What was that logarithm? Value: 1.31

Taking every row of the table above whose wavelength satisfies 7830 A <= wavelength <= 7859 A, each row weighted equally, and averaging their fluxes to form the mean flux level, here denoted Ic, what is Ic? 124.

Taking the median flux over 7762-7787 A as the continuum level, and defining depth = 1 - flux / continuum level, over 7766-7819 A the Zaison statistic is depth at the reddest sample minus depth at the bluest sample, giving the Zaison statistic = -0.10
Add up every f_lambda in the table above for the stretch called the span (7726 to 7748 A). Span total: 807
